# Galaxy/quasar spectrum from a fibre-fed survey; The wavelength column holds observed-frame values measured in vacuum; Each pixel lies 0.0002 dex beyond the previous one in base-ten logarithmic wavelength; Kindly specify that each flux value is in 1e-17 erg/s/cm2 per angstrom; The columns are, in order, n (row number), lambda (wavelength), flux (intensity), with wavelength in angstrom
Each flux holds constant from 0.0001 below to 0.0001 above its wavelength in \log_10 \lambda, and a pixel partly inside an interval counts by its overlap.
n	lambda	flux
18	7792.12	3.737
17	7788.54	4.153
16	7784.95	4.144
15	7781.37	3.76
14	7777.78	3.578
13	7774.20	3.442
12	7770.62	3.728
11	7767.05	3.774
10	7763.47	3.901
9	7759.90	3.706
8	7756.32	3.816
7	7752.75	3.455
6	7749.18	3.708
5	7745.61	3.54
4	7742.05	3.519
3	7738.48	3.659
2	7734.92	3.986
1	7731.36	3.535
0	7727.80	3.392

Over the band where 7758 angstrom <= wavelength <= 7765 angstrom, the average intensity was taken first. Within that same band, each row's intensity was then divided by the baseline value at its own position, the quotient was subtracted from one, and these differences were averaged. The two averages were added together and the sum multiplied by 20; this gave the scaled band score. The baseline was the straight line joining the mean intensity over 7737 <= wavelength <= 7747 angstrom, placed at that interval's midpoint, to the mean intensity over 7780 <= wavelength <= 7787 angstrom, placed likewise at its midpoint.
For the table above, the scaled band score 75.8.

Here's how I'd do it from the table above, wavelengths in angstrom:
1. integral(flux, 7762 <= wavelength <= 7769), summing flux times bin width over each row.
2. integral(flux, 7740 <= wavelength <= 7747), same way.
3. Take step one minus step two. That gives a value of 2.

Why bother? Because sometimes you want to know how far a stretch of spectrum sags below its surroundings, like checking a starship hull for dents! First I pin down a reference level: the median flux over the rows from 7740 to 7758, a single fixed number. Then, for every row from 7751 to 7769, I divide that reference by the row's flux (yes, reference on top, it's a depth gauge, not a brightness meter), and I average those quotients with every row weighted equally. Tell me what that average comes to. 0.951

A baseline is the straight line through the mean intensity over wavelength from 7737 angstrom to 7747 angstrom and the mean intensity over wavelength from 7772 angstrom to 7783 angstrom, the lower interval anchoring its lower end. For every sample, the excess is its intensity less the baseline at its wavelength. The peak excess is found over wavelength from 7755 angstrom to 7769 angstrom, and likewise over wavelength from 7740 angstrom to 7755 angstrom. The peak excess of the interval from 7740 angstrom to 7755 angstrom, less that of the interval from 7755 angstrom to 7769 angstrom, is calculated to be -0.18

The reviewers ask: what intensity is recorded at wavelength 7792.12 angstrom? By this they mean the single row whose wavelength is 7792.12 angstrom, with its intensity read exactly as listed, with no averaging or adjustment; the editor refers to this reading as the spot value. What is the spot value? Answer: 3.737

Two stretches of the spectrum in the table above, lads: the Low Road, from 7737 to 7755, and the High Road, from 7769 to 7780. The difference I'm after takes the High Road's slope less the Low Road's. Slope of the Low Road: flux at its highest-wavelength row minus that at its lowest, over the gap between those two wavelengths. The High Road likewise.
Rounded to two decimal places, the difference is -0.01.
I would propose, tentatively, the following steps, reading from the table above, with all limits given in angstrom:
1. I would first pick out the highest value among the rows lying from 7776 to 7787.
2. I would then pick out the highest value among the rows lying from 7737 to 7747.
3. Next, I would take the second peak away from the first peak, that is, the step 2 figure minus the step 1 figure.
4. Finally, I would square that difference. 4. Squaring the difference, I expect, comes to 0.24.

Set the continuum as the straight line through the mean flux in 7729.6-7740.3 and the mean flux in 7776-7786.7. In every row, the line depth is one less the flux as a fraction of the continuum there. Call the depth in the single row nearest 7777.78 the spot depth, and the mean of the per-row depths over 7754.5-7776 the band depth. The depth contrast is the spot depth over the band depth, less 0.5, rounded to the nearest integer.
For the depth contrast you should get 3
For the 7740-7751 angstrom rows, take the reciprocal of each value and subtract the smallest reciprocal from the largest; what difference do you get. 0.0145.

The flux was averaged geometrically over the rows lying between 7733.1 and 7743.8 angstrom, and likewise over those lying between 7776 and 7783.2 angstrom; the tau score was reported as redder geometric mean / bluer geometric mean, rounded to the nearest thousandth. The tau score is 0.987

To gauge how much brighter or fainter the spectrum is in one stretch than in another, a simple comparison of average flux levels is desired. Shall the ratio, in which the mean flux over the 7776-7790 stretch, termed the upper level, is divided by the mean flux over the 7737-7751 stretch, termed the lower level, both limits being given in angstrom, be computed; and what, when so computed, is 1.08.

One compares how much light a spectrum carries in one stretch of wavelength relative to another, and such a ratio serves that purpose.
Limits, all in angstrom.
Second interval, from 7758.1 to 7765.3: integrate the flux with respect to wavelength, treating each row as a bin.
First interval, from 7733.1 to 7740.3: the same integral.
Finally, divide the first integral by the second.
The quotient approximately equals 1.00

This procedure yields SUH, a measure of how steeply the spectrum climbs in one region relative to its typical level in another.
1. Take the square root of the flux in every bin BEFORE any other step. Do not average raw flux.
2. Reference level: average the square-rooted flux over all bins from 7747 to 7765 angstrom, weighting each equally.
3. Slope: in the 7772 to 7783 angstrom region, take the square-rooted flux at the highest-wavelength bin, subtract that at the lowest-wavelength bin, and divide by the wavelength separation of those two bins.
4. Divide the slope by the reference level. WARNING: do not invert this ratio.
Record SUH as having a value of 0.0061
